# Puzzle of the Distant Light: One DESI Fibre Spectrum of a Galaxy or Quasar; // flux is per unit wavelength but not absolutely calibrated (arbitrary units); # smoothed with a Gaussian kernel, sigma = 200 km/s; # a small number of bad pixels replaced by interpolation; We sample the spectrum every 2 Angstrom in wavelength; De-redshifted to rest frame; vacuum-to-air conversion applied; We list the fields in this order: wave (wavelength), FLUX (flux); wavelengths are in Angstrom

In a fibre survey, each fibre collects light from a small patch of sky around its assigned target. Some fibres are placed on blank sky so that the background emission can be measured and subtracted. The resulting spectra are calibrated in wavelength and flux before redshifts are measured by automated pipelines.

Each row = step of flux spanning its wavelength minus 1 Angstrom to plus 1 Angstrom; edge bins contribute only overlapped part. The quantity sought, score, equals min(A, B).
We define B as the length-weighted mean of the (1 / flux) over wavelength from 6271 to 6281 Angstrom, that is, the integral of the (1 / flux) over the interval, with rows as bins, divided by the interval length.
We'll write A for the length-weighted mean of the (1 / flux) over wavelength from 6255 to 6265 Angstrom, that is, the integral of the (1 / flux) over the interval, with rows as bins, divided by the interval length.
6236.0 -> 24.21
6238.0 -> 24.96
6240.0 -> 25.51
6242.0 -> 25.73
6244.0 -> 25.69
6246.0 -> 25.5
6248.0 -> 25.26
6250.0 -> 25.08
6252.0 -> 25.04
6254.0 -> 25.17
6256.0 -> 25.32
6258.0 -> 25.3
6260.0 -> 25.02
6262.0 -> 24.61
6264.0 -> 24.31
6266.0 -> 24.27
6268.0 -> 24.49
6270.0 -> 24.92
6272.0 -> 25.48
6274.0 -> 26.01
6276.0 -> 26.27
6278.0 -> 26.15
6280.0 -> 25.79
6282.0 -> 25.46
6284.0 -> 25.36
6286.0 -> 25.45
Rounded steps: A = 0.0402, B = 0.0386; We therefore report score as 0.0386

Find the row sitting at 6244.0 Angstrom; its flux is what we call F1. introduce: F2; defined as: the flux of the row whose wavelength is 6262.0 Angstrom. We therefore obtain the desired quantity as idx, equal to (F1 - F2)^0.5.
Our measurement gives 1.0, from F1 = 25.69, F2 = 24.61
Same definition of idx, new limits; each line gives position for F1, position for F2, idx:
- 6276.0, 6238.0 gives 1.1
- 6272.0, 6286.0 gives 0.2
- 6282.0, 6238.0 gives 0.7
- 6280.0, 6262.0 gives 1.1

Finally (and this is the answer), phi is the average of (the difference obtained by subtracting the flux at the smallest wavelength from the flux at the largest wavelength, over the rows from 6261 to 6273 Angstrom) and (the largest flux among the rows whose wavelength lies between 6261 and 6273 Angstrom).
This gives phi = 13.2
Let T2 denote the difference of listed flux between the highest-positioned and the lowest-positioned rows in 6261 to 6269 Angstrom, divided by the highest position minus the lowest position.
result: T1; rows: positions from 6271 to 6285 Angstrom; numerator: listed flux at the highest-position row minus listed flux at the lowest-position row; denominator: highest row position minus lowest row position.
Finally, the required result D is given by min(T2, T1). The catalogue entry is -0.020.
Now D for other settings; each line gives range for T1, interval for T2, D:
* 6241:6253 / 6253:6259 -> -0.069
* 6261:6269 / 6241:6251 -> -0.081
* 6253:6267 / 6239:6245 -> -0.075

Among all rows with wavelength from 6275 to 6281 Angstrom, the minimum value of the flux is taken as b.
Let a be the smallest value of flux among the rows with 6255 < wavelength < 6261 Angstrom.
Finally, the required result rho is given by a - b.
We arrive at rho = -0.8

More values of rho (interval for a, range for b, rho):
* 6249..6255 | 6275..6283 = -0.4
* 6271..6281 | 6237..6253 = 0.5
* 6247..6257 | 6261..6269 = 0.8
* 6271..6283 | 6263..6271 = 1.2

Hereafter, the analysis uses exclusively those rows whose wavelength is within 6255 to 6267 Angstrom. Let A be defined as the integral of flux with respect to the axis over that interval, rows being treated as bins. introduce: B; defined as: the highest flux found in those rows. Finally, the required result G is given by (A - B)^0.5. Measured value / 16.5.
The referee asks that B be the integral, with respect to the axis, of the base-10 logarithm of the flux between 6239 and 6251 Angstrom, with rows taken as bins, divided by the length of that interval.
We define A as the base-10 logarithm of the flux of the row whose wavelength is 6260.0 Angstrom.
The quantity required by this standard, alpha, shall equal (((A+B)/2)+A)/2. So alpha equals 1.400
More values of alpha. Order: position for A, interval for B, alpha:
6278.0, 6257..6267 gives 1.411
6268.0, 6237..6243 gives 1.393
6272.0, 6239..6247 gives 1.407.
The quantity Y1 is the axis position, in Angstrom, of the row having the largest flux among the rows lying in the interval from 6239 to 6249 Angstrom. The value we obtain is 6242.0 Angstrom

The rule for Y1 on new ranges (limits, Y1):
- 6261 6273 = 6272.0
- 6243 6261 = 6244.0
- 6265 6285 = 6276.0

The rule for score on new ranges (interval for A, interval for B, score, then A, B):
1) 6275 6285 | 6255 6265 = 0.0388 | 0.0388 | 0.0402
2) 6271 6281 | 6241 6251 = 0.0386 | 0.0386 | 0.0393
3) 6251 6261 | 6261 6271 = 0.0397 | 0.0397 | 0.0408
